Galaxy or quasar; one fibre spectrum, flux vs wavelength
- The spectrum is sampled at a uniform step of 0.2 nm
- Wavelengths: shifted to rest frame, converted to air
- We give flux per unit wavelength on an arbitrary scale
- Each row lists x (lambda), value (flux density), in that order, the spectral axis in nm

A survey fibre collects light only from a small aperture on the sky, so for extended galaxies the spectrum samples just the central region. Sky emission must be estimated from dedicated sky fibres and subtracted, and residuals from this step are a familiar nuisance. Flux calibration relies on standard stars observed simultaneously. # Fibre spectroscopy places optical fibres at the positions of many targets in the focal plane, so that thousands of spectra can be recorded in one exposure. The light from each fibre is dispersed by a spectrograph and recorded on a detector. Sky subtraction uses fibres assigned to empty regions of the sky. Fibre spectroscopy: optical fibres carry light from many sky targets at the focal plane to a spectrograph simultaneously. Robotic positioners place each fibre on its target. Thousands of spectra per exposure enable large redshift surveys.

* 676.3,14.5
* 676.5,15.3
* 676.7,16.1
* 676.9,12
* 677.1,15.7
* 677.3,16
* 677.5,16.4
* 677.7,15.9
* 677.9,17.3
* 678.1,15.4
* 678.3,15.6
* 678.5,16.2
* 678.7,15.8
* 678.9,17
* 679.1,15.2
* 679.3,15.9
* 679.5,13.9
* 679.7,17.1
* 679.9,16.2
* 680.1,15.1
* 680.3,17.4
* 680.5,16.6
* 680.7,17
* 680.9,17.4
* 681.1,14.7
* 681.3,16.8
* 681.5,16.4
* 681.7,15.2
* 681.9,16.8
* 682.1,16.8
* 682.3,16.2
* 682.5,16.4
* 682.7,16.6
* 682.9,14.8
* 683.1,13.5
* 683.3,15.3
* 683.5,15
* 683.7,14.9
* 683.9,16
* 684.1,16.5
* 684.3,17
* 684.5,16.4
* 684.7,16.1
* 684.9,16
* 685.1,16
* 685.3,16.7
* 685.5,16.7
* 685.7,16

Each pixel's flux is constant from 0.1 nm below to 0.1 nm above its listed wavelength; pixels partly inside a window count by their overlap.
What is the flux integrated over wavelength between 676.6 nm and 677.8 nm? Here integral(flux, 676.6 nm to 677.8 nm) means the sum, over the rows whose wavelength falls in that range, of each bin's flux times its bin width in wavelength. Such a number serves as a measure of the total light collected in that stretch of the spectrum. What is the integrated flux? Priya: 18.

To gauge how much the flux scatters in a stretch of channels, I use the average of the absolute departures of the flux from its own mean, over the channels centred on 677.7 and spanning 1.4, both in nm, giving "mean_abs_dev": 0.5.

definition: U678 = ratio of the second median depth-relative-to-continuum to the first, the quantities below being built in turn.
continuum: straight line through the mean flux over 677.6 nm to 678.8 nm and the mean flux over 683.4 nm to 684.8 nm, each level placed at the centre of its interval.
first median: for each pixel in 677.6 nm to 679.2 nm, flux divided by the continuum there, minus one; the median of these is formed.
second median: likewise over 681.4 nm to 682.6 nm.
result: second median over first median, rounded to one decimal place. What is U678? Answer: -2.2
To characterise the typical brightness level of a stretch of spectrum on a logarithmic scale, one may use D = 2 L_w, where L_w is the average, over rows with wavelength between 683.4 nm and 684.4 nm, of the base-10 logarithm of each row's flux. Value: 2.40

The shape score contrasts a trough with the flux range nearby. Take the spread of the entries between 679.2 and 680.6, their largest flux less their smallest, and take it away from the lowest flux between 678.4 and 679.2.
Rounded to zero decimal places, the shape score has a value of 12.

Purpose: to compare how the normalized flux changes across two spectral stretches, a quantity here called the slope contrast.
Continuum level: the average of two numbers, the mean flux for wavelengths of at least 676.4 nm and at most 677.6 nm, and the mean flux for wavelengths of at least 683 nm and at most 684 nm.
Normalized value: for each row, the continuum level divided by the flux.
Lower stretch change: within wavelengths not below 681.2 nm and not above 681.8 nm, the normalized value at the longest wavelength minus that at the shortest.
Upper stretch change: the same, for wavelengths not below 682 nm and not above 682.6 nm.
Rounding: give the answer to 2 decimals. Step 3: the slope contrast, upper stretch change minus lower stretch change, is -0.07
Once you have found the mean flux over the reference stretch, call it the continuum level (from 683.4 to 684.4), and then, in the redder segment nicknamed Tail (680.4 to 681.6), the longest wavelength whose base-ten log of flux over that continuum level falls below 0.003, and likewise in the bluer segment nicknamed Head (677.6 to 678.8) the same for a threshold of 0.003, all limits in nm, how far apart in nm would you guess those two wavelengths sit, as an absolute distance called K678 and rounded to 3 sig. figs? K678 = 2.40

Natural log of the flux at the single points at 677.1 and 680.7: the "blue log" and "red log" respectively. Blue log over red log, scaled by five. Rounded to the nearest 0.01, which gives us 4.86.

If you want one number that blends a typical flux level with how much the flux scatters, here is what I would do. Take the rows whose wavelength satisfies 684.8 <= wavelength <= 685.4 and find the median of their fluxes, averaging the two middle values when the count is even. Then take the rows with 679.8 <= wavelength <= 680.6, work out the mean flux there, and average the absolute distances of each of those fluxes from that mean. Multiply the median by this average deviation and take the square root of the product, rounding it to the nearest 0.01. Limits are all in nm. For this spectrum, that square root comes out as 3.29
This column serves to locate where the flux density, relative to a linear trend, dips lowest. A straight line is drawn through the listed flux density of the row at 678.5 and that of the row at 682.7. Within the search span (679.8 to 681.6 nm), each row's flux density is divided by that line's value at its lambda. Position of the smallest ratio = 681.1 nm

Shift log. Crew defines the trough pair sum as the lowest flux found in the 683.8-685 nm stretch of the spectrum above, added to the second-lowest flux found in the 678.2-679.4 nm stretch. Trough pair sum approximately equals 31.6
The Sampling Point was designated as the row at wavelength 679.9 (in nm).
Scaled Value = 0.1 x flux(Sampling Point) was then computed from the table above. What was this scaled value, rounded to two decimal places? 1.62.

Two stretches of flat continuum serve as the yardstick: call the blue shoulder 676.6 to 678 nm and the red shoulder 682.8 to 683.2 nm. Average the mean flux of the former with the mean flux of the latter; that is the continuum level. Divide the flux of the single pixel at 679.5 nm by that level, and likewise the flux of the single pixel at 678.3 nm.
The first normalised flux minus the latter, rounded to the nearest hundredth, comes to -0.11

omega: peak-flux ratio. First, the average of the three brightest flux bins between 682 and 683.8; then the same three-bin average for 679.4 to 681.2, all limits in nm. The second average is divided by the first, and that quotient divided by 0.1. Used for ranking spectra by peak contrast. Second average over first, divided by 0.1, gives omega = 10.4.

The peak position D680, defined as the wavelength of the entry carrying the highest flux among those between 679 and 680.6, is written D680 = 680.3 nm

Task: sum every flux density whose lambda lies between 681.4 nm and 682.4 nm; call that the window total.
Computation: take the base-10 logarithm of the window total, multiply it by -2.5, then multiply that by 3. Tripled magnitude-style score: -14.3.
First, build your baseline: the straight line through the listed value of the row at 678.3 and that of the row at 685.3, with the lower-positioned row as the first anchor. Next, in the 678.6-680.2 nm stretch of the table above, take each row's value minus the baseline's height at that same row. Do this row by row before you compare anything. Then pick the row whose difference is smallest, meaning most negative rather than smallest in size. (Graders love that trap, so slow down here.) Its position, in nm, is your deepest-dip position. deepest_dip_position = 679.5 nm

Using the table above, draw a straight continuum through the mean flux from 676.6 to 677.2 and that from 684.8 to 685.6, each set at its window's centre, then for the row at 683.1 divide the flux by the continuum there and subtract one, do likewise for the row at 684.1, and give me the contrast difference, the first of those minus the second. -0.18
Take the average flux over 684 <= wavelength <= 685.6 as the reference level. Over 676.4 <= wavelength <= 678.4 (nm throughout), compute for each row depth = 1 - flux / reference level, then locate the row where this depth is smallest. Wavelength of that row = 677.9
